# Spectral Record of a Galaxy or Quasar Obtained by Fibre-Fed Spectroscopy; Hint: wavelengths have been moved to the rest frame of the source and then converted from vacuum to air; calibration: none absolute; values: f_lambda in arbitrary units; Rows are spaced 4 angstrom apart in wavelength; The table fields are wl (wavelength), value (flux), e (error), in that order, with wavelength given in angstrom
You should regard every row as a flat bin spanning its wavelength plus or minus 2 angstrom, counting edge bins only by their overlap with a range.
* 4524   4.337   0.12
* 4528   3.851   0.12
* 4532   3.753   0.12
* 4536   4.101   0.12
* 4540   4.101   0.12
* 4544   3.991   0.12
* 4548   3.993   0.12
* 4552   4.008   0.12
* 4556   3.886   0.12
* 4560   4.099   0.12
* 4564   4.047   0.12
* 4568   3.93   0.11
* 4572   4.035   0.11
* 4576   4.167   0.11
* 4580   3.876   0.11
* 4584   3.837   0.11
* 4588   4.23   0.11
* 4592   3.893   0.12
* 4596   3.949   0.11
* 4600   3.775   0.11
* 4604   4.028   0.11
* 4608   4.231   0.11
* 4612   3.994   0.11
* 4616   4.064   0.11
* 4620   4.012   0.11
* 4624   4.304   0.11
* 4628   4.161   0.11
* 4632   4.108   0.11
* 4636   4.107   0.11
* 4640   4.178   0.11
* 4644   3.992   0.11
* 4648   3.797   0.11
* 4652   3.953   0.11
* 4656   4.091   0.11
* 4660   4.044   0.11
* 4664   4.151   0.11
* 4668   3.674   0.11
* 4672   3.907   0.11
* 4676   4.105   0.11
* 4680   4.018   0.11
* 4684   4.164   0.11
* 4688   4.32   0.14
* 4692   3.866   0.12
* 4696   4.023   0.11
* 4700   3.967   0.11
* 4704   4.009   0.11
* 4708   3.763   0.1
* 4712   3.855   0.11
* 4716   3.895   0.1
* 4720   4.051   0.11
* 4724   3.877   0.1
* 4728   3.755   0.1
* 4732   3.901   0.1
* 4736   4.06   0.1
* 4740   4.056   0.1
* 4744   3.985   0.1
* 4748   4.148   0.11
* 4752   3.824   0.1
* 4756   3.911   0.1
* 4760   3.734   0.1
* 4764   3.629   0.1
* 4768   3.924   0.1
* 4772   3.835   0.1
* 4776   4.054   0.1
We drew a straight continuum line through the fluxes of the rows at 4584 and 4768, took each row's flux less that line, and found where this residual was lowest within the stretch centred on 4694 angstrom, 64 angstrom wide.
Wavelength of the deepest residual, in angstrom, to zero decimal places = 4668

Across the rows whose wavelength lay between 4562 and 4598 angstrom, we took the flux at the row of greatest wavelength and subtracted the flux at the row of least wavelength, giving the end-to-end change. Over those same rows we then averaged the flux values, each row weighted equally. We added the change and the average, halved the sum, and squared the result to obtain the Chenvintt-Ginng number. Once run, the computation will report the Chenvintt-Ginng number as 3.80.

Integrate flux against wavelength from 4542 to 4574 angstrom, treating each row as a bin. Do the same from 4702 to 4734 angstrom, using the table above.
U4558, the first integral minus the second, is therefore 4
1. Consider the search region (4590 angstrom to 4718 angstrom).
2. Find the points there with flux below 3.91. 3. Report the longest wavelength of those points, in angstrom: 4716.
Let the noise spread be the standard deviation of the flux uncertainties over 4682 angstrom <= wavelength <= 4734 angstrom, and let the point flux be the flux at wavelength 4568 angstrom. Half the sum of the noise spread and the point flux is 1.97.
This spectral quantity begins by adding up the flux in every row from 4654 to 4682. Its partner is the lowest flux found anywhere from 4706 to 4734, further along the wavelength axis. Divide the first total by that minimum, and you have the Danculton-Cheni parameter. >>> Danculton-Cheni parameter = 7.45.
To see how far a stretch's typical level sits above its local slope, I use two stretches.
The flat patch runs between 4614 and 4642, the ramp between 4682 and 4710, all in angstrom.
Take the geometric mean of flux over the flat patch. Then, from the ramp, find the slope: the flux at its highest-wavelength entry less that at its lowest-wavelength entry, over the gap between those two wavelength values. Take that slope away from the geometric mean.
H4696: 4.15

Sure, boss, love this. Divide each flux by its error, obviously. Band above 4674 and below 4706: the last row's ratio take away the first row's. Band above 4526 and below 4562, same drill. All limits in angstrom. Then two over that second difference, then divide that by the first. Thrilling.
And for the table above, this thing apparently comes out -1.1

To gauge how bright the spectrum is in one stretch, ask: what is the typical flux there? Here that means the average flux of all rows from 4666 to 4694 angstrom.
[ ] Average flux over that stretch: 4.01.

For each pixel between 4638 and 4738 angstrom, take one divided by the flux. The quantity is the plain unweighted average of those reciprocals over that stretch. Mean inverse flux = 0.252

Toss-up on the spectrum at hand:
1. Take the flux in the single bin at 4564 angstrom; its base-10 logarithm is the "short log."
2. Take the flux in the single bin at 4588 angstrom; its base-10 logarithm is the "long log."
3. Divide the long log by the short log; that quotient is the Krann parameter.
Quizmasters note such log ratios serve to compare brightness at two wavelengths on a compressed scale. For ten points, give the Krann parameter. 1.03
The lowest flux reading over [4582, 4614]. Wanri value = 3.775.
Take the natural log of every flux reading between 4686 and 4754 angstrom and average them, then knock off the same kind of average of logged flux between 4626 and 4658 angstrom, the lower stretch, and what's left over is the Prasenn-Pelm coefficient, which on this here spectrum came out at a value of -0.022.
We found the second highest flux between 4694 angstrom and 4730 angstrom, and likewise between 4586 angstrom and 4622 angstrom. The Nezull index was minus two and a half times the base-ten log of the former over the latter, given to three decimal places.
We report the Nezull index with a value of 0.054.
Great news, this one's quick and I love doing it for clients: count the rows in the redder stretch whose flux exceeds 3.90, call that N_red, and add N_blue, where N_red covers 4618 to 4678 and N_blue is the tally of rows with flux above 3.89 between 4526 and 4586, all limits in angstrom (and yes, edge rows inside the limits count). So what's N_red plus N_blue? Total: 23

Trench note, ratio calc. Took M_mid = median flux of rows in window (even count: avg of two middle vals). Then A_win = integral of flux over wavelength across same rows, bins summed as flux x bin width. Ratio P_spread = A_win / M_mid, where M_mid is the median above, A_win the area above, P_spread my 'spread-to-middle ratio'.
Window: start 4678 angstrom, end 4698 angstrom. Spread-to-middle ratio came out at 20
